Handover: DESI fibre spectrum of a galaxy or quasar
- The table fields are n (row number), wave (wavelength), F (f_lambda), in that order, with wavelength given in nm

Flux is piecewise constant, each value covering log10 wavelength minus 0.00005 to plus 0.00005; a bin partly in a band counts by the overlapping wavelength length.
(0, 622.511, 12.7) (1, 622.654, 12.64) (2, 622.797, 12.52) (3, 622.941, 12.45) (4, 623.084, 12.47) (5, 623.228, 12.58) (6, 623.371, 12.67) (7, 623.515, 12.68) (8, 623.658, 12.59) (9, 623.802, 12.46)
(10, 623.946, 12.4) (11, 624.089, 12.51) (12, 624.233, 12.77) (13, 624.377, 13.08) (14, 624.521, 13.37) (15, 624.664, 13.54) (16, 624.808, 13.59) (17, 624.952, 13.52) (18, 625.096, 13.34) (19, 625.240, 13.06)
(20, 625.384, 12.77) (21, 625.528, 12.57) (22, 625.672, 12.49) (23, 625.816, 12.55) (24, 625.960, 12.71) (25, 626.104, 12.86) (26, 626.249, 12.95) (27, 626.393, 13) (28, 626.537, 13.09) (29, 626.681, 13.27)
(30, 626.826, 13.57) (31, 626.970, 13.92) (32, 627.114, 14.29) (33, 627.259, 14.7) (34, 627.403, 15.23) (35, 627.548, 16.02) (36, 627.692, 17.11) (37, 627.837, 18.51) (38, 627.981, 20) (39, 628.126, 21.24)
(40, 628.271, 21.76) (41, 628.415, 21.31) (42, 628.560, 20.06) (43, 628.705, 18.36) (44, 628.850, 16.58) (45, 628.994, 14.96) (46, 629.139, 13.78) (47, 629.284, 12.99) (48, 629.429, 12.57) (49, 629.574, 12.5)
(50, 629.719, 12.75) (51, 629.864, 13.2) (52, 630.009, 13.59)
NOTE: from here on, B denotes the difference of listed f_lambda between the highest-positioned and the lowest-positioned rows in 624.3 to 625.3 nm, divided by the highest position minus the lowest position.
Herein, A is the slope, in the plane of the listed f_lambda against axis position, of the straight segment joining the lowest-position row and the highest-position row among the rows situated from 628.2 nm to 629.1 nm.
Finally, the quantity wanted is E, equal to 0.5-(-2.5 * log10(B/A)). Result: -6.0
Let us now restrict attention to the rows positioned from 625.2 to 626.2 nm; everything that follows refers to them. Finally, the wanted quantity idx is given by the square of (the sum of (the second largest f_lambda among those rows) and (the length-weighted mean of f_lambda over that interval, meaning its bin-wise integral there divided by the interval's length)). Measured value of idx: 654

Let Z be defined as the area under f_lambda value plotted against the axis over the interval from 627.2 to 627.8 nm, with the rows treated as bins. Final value 10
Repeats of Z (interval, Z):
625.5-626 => 6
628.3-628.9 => 12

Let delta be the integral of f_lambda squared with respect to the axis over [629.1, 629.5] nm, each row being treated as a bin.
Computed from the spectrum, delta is 68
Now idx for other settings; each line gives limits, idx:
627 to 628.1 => 1236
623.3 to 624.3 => 638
